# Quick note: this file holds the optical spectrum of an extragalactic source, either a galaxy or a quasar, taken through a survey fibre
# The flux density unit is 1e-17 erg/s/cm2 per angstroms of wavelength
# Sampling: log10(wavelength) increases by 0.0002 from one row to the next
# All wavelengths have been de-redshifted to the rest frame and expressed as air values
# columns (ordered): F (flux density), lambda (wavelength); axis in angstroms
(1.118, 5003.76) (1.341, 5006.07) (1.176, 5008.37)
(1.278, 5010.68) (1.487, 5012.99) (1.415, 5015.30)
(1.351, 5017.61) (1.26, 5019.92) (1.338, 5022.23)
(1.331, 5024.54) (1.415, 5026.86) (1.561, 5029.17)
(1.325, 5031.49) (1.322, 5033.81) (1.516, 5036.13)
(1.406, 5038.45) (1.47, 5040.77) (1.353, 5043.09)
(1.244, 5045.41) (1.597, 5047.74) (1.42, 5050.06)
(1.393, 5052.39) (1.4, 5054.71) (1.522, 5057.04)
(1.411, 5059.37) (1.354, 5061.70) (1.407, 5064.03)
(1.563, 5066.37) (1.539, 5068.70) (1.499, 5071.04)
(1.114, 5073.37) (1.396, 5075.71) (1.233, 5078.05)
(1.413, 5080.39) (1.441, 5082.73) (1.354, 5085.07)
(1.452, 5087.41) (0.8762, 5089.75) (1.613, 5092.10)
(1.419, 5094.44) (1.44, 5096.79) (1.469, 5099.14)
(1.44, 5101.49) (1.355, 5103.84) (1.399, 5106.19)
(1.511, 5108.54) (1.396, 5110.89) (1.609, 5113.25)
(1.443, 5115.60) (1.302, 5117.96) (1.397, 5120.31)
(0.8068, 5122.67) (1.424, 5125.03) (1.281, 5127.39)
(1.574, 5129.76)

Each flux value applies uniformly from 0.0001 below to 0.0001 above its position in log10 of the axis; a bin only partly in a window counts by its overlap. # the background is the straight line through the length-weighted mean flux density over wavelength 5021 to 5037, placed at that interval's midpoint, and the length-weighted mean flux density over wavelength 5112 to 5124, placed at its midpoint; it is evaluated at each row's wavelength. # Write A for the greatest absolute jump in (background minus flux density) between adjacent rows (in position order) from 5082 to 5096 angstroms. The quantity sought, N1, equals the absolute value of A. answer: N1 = 0.74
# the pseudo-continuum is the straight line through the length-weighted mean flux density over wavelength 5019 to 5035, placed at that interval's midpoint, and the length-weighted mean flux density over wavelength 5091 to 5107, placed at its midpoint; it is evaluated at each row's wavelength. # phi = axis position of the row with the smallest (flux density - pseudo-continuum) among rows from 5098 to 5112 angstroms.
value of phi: 5103.84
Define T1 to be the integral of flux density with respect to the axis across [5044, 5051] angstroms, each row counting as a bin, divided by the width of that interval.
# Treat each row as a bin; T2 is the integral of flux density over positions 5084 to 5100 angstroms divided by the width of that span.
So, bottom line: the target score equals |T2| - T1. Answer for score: -0.05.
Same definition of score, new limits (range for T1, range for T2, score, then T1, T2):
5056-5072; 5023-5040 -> -0.06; 1.47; 1.41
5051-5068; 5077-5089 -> -0.08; 1.44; 1.36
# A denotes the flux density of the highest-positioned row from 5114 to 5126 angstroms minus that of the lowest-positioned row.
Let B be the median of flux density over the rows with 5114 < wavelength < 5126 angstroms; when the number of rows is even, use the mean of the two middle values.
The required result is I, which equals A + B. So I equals 1.38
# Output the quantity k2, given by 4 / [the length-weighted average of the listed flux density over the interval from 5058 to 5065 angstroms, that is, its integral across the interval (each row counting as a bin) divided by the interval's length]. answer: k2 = 2.87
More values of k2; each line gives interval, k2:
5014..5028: 2.96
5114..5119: 2.87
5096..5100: 2.75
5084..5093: 3.04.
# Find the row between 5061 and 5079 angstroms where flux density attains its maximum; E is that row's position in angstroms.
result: 5066.37 angstroms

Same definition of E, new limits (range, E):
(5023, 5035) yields 5029.17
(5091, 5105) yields 5092.10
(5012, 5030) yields 5029.17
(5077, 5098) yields 5092.10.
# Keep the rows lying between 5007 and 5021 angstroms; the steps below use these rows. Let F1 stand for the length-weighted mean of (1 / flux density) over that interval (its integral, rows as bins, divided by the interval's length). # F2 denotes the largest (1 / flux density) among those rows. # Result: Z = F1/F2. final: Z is 0.89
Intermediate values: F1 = 0.757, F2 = 0.85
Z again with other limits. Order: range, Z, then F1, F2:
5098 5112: 0.95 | 0.701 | 0.74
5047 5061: 0.96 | 0.692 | 0.72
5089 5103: 0.65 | 0.743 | 1.14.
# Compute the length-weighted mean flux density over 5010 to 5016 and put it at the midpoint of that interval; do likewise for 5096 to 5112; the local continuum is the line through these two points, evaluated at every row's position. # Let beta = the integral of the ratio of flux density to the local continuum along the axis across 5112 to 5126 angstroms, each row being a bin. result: 13.0 angstroms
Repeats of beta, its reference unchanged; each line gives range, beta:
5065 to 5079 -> 13.7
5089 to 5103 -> 13.6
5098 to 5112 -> 14.0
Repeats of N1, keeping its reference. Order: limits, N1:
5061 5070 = 0.16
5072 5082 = 0.28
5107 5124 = 0.59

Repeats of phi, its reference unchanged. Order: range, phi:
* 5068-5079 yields 5073.37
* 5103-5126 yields 5122.67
